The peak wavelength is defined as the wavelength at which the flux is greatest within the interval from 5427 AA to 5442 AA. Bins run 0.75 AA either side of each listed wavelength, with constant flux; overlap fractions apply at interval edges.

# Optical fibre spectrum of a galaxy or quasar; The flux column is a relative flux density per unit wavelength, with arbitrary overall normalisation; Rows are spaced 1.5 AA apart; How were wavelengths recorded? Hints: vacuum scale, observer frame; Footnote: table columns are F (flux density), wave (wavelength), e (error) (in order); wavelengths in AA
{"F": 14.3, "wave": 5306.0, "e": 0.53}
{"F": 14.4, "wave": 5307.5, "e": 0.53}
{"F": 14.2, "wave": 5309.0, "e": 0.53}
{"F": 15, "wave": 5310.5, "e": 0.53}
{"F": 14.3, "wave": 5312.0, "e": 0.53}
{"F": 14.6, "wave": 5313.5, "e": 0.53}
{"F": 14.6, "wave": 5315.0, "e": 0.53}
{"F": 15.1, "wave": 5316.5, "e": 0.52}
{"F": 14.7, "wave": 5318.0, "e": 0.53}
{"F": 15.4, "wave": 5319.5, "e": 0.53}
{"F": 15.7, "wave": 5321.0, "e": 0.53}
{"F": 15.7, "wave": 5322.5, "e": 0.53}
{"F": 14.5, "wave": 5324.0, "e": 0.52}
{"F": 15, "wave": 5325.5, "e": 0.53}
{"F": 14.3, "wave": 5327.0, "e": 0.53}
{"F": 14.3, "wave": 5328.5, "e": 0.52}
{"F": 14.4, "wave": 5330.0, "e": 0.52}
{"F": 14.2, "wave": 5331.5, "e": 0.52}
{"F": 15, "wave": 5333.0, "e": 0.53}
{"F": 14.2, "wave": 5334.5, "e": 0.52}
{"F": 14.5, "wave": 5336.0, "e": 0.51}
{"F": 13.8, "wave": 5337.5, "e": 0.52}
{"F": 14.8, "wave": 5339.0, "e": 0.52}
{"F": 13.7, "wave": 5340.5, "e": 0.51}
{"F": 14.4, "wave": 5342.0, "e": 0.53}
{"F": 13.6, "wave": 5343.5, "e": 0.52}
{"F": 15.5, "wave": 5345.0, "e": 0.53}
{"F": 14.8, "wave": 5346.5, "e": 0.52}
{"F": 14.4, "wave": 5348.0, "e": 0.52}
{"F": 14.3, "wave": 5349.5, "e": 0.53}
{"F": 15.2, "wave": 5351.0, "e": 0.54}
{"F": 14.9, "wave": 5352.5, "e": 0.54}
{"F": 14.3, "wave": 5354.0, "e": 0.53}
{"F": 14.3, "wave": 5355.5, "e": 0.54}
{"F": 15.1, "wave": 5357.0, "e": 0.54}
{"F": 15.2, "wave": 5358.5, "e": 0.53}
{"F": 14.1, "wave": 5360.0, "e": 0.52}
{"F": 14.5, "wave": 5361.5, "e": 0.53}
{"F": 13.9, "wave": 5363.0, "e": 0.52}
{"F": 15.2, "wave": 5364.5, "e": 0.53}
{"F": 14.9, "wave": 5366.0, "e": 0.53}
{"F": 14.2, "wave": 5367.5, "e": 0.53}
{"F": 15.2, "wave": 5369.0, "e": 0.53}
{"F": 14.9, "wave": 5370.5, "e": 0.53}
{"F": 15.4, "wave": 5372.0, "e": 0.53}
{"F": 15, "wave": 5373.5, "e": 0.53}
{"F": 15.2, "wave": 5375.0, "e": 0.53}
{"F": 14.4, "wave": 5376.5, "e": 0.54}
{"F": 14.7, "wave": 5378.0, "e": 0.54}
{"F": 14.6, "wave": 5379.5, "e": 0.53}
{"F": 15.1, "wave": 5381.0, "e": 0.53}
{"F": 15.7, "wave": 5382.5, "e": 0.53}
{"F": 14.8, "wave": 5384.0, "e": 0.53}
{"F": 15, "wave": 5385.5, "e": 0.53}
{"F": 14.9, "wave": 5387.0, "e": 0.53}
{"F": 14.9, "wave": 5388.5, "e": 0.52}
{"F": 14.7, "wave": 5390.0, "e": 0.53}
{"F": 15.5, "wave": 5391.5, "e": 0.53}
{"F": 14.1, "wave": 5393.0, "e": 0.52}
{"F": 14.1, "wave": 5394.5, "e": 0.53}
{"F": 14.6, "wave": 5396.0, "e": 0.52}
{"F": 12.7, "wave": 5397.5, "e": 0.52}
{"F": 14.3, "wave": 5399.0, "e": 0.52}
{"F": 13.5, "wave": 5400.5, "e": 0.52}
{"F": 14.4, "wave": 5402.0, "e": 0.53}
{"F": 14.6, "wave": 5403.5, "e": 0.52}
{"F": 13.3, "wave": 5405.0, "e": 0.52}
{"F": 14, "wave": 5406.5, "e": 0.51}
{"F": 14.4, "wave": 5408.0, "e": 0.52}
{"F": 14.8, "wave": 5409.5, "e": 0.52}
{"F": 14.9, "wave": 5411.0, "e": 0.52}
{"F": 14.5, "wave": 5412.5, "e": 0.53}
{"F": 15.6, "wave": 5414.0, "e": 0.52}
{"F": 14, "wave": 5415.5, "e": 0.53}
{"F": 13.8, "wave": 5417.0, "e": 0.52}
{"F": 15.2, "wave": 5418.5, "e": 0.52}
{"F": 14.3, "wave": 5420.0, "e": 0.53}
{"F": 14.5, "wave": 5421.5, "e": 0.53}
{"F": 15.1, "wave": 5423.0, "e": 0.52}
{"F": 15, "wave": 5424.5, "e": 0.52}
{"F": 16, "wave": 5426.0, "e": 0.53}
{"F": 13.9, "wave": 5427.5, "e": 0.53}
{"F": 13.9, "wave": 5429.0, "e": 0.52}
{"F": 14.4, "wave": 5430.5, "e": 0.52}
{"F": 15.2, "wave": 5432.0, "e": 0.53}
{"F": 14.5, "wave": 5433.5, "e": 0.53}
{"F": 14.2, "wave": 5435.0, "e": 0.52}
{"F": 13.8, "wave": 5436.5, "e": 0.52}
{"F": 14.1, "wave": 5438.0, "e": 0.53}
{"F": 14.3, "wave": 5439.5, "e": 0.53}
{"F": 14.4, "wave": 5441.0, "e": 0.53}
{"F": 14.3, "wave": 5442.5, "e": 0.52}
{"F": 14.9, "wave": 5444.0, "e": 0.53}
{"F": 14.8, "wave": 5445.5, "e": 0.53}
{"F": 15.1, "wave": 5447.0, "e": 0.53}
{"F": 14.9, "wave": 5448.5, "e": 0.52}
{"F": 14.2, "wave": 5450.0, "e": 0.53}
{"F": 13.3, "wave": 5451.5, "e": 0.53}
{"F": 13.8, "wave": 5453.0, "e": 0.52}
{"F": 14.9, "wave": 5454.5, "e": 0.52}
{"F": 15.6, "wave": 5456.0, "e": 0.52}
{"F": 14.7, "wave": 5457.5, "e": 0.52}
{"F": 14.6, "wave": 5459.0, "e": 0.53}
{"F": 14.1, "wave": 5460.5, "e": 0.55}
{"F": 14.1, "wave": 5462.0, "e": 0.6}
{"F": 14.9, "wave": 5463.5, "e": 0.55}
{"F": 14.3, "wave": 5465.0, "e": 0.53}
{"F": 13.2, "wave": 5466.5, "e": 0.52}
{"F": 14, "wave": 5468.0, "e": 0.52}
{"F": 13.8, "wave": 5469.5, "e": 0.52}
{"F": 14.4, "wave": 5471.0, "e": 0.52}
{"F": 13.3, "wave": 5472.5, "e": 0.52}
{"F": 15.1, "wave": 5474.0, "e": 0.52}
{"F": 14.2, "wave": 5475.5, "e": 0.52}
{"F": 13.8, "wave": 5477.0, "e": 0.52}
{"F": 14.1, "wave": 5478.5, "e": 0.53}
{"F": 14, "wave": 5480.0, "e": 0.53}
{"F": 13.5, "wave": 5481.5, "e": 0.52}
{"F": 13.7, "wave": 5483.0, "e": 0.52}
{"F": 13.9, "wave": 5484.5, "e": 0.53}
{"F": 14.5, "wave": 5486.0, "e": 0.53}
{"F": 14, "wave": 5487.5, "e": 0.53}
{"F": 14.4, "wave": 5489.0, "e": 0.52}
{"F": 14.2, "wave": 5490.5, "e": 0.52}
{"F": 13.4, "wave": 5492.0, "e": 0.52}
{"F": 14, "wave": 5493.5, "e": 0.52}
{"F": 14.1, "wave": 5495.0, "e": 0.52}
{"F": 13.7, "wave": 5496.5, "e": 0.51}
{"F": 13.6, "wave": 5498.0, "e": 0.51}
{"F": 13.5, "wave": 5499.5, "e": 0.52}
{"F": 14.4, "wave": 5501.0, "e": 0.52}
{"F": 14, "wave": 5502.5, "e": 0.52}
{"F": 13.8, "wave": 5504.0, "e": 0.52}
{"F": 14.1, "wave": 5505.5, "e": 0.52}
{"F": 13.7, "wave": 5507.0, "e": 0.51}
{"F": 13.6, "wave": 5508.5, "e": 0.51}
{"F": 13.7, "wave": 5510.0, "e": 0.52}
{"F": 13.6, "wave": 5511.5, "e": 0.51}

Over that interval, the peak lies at 5432.0 AA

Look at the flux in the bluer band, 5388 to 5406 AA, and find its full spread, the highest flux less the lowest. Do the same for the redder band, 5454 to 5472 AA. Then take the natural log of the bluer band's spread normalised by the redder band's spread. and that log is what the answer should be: 0.2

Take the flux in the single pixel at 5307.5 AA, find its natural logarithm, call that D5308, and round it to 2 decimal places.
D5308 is 2.67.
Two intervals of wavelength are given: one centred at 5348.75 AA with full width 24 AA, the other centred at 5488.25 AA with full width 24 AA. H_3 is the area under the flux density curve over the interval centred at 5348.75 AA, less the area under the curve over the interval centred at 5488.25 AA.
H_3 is 15.0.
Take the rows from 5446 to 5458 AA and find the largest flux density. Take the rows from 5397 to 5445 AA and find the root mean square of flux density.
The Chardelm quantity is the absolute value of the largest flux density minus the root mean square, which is 1.2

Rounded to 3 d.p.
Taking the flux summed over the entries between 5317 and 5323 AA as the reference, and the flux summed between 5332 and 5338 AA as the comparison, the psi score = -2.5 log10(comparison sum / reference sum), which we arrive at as 0.073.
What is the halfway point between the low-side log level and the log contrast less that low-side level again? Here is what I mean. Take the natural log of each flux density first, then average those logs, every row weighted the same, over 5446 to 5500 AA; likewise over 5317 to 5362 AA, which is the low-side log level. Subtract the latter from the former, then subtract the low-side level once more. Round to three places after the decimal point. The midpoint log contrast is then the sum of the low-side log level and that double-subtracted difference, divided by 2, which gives -0.017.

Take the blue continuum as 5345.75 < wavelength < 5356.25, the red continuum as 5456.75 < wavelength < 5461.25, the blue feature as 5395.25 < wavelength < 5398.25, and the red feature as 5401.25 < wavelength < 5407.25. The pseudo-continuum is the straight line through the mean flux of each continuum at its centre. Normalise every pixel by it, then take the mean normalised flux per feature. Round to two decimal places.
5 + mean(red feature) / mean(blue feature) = 6.03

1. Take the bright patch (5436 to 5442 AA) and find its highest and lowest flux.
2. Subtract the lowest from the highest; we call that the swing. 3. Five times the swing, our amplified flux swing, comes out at 3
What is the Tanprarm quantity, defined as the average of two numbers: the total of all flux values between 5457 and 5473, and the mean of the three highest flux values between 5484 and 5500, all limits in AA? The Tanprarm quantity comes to 84.9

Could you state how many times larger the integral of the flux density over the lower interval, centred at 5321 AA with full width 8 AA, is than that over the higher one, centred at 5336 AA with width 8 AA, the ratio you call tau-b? 1.05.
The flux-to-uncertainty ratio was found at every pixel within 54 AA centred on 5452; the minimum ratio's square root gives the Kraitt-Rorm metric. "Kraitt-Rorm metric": 4.85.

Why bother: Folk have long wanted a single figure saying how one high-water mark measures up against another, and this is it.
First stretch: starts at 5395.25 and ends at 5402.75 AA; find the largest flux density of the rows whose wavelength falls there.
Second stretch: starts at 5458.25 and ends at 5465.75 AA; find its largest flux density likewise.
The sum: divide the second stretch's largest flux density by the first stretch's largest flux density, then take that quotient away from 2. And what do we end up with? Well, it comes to 0.979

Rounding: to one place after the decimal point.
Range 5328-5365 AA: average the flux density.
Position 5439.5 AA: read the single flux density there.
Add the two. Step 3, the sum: 28.8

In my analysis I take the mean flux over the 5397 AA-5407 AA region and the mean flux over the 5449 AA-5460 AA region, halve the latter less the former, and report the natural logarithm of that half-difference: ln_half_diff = -1.2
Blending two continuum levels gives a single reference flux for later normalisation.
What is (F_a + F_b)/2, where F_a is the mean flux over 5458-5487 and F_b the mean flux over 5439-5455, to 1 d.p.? 14.3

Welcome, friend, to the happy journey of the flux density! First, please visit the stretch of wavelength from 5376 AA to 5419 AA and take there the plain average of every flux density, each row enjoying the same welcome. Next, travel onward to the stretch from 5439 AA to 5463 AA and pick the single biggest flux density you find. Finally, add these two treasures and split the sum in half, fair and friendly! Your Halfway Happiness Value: 15.1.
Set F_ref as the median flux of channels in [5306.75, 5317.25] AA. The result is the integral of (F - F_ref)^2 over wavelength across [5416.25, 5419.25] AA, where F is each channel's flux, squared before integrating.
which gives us 1.5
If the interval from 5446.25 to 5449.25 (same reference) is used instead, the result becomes 0.5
